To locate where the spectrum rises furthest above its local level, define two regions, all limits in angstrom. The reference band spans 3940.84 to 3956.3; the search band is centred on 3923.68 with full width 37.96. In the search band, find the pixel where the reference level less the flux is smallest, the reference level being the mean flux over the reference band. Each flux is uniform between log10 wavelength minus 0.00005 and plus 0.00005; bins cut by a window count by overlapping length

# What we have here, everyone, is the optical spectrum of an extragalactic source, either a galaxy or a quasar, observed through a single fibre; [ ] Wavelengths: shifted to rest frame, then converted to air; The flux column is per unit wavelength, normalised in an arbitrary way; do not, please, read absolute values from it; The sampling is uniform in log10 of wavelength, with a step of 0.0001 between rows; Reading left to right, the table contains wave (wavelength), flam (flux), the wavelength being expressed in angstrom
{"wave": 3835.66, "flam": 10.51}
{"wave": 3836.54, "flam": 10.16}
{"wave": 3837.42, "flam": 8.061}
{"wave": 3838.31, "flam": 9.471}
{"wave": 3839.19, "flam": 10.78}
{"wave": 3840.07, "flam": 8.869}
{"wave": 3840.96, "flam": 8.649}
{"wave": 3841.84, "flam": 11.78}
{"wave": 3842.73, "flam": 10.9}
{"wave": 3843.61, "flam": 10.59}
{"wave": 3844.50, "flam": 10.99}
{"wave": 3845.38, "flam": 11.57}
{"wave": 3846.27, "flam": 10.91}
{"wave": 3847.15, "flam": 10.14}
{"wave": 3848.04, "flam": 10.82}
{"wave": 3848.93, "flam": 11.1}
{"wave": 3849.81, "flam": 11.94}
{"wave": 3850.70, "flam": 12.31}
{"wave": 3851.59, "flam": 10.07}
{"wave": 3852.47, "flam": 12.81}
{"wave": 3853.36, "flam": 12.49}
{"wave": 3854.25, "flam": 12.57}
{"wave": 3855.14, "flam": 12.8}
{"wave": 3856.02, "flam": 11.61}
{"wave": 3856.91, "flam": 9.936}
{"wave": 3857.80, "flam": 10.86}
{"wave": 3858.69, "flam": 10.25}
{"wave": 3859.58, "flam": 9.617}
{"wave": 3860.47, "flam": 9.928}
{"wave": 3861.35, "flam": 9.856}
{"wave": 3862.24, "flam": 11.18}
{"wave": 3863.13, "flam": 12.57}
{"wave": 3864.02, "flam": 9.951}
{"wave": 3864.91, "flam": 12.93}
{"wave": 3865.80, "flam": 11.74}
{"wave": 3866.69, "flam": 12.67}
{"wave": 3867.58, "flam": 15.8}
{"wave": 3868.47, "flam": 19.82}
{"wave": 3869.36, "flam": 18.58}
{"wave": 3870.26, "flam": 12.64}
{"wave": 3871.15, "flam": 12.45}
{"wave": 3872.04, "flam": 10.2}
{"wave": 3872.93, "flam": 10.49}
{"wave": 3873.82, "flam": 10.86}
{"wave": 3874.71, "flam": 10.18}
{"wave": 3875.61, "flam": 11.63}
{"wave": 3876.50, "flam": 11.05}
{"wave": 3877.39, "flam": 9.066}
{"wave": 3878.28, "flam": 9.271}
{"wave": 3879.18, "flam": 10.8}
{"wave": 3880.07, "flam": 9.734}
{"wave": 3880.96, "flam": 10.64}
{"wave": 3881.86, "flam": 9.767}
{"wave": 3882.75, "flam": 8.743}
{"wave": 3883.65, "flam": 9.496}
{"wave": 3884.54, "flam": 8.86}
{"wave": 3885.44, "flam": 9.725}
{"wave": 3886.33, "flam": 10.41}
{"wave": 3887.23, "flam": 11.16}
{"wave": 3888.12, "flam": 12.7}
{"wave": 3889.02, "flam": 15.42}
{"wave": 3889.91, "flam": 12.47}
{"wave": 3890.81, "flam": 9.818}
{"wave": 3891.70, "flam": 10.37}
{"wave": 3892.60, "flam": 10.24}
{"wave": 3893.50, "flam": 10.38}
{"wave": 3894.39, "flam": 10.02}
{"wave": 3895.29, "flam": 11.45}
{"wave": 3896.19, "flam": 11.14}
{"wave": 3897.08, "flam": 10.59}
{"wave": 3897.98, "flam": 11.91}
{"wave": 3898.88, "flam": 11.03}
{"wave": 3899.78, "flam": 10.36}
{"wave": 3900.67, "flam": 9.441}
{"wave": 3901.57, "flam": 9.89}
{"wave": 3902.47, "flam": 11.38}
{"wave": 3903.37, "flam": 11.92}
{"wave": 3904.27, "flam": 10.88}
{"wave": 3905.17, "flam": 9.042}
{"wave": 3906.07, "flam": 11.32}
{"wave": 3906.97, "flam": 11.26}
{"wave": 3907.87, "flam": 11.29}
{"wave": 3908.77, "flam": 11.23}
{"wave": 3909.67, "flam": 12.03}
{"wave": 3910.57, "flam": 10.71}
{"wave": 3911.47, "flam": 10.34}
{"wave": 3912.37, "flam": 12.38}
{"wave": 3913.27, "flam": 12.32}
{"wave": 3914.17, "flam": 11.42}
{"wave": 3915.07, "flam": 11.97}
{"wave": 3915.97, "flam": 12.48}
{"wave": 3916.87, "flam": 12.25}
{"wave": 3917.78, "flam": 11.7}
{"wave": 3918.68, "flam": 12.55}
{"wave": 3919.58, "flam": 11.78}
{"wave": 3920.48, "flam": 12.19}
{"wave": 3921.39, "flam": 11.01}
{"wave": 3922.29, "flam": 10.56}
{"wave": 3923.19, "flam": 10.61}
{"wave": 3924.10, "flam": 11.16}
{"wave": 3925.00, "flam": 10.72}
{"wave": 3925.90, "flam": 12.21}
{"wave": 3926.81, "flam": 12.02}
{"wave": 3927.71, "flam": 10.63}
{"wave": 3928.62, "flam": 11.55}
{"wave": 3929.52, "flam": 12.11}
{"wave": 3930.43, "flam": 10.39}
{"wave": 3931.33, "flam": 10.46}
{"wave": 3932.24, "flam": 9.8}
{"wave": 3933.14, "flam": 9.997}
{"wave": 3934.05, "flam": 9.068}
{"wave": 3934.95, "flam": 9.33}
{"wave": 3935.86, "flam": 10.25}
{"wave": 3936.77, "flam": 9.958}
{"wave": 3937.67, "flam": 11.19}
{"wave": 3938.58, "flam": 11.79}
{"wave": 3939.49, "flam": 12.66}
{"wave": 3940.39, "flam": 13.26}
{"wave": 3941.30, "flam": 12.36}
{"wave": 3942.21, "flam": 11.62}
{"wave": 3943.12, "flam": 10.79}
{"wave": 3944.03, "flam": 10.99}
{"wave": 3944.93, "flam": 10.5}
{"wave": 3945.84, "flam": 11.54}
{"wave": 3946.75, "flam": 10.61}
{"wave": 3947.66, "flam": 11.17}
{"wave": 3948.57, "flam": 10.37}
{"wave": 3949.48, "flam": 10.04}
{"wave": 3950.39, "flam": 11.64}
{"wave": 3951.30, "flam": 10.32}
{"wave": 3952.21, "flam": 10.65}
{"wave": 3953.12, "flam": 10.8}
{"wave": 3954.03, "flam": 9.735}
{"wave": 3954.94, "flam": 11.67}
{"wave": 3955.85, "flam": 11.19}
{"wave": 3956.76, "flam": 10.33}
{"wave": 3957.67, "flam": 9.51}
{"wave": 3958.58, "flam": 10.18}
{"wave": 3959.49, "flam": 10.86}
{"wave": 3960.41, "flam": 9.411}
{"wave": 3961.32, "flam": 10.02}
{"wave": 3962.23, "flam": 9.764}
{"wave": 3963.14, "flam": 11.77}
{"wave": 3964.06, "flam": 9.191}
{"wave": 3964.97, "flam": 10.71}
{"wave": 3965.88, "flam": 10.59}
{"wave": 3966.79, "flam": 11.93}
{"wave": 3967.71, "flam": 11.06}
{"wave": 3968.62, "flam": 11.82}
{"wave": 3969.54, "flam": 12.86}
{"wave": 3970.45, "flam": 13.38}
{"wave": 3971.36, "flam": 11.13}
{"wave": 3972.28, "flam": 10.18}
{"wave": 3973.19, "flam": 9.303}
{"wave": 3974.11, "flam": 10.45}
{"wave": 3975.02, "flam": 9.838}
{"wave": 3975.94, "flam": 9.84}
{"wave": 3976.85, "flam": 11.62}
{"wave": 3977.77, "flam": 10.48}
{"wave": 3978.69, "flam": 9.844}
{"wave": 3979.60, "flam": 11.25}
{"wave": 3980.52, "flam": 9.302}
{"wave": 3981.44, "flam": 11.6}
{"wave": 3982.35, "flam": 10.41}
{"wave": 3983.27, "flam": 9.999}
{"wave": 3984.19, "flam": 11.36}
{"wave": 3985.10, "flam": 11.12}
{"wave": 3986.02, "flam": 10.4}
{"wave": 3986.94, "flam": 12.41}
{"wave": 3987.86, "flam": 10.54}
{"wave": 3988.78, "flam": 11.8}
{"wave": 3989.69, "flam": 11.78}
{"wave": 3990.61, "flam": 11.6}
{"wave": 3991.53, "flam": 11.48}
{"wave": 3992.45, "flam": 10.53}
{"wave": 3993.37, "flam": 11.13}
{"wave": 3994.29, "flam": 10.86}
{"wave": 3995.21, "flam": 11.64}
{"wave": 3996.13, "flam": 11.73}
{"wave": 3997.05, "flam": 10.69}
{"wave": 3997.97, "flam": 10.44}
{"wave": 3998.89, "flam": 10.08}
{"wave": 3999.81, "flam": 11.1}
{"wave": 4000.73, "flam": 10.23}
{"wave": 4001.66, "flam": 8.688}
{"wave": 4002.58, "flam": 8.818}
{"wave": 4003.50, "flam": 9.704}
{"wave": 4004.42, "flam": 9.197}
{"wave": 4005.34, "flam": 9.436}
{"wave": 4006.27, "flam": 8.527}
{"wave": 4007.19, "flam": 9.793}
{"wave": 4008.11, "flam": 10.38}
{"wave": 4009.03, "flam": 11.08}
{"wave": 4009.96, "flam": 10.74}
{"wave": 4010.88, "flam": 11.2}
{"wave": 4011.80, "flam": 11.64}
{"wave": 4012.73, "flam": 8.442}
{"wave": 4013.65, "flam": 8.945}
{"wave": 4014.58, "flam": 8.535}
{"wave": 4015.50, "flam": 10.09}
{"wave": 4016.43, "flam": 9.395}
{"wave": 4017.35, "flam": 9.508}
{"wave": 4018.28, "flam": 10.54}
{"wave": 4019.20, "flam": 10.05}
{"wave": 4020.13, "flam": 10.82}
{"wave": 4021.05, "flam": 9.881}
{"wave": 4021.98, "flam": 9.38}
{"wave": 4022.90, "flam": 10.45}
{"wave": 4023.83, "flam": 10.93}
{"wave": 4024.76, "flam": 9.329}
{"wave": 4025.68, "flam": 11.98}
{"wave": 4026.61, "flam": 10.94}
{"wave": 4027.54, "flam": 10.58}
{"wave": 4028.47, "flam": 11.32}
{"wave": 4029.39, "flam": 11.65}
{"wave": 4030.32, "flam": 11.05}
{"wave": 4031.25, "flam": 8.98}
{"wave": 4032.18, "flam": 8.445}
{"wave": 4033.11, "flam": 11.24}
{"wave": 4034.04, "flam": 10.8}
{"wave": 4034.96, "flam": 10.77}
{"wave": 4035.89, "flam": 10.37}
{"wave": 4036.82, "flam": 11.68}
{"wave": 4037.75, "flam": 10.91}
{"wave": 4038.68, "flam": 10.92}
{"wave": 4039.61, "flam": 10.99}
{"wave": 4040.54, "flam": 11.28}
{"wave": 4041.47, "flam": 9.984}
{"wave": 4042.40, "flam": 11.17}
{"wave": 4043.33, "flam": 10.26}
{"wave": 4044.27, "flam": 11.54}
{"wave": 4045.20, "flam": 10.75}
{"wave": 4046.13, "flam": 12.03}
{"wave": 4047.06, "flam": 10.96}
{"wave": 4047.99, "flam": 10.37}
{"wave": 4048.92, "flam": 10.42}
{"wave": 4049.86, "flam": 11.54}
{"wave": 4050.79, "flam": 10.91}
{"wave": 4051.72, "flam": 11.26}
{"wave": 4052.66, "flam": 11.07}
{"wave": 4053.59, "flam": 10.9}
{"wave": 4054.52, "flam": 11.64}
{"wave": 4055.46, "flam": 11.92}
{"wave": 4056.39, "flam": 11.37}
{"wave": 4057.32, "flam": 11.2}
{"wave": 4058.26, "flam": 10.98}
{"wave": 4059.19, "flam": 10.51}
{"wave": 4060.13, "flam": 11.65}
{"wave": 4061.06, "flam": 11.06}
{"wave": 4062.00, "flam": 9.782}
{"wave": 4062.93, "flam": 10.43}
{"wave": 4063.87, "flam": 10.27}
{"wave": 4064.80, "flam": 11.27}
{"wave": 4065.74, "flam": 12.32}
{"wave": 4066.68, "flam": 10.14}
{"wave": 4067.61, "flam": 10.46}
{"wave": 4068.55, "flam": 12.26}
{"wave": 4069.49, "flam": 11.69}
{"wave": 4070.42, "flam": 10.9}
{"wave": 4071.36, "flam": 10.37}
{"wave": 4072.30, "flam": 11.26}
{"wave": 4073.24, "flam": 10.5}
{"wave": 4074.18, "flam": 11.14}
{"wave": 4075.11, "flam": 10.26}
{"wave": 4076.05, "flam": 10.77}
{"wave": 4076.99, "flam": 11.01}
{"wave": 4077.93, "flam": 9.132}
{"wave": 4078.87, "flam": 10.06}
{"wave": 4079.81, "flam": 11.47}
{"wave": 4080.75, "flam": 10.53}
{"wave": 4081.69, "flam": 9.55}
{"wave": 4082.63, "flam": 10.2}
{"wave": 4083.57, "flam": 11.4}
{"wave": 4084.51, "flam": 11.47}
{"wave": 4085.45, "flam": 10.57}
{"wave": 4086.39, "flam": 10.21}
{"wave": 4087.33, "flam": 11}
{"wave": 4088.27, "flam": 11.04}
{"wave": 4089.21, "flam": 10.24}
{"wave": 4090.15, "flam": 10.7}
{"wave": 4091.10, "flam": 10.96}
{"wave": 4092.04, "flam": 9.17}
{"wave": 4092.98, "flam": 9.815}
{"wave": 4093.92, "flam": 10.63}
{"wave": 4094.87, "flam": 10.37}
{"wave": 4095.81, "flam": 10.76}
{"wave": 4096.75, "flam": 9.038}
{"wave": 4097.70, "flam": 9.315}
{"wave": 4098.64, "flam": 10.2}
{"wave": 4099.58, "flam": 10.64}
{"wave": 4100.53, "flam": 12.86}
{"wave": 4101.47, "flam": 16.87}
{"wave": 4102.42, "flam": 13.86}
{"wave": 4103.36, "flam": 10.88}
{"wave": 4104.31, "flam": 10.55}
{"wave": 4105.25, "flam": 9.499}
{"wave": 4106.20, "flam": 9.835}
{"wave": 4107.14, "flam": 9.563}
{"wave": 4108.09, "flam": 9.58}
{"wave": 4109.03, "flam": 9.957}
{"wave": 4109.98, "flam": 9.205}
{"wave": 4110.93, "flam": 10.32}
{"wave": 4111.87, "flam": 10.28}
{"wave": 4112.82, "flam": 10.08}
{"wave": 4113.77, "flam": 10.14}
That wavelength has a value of 3940.39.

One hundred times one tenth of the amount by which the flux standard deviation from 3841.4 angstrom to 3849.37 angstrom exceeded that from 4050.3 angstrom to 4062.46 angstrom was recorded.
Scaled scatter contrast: -1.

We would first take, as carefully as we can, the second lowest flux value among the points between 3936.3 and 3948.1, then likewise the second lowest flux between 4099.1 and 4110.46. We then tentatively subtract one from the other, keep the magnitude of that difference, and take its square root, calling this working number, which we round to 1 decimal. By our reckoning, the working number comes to 1.0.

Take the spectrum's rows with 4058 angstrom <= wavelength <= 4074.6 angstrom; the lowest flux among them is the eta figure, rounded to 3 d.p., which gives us 9.782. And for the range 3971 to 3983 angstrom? 9.302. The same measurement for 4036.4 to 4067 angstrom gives 9.782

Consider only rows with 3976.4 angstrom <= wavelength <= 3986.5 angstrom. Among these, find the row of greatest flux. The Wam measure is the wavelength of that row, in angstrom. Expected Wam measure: 3976.85 angstrom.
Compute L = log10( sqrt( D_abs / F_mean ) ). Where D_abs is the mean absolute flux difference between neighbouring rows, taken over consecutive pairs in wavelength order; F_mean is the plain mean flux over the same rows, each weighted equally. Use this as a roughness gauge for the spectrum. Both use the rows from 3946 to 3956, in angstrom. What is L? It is -0.55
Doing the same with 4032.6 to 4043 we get -0.64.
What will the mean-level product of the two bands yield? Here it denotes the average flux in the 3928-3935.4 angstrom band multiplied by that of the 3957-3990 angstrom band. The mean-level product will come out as 111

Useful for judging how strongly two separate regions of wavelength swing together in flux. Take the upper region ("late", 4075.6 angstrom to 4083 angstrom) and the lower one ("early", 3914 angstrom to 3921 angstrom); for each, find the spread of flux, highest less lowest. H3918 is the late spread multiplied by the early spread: 2.64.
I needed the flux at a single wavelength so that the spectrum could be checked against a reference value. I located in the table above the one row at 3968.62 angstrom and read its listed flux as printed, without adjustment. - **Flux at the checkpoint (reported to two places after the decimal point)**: 11.82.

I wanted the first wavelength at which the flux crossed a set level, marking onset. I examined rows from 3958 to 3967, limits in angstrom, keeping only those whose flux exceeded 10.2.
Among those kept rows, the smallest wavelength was 3959.49 angstrom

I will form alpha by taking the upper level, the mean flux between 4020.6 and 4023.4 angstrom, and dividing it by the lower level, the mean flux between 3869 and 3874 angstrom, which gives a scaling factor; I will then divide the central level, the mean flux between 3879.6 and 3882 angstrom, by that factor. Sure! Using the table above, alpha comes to 12.7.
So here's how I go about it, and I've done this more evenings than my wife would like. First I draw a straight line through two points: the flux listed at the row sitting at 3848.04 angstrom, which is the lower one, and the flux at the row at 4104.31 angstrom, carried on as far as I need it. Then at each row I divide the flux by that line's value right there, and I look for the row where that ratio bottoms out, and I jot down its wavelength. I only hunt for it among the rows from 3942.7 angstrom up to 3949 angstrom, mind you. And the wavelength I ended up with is 3948.57 angstrom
